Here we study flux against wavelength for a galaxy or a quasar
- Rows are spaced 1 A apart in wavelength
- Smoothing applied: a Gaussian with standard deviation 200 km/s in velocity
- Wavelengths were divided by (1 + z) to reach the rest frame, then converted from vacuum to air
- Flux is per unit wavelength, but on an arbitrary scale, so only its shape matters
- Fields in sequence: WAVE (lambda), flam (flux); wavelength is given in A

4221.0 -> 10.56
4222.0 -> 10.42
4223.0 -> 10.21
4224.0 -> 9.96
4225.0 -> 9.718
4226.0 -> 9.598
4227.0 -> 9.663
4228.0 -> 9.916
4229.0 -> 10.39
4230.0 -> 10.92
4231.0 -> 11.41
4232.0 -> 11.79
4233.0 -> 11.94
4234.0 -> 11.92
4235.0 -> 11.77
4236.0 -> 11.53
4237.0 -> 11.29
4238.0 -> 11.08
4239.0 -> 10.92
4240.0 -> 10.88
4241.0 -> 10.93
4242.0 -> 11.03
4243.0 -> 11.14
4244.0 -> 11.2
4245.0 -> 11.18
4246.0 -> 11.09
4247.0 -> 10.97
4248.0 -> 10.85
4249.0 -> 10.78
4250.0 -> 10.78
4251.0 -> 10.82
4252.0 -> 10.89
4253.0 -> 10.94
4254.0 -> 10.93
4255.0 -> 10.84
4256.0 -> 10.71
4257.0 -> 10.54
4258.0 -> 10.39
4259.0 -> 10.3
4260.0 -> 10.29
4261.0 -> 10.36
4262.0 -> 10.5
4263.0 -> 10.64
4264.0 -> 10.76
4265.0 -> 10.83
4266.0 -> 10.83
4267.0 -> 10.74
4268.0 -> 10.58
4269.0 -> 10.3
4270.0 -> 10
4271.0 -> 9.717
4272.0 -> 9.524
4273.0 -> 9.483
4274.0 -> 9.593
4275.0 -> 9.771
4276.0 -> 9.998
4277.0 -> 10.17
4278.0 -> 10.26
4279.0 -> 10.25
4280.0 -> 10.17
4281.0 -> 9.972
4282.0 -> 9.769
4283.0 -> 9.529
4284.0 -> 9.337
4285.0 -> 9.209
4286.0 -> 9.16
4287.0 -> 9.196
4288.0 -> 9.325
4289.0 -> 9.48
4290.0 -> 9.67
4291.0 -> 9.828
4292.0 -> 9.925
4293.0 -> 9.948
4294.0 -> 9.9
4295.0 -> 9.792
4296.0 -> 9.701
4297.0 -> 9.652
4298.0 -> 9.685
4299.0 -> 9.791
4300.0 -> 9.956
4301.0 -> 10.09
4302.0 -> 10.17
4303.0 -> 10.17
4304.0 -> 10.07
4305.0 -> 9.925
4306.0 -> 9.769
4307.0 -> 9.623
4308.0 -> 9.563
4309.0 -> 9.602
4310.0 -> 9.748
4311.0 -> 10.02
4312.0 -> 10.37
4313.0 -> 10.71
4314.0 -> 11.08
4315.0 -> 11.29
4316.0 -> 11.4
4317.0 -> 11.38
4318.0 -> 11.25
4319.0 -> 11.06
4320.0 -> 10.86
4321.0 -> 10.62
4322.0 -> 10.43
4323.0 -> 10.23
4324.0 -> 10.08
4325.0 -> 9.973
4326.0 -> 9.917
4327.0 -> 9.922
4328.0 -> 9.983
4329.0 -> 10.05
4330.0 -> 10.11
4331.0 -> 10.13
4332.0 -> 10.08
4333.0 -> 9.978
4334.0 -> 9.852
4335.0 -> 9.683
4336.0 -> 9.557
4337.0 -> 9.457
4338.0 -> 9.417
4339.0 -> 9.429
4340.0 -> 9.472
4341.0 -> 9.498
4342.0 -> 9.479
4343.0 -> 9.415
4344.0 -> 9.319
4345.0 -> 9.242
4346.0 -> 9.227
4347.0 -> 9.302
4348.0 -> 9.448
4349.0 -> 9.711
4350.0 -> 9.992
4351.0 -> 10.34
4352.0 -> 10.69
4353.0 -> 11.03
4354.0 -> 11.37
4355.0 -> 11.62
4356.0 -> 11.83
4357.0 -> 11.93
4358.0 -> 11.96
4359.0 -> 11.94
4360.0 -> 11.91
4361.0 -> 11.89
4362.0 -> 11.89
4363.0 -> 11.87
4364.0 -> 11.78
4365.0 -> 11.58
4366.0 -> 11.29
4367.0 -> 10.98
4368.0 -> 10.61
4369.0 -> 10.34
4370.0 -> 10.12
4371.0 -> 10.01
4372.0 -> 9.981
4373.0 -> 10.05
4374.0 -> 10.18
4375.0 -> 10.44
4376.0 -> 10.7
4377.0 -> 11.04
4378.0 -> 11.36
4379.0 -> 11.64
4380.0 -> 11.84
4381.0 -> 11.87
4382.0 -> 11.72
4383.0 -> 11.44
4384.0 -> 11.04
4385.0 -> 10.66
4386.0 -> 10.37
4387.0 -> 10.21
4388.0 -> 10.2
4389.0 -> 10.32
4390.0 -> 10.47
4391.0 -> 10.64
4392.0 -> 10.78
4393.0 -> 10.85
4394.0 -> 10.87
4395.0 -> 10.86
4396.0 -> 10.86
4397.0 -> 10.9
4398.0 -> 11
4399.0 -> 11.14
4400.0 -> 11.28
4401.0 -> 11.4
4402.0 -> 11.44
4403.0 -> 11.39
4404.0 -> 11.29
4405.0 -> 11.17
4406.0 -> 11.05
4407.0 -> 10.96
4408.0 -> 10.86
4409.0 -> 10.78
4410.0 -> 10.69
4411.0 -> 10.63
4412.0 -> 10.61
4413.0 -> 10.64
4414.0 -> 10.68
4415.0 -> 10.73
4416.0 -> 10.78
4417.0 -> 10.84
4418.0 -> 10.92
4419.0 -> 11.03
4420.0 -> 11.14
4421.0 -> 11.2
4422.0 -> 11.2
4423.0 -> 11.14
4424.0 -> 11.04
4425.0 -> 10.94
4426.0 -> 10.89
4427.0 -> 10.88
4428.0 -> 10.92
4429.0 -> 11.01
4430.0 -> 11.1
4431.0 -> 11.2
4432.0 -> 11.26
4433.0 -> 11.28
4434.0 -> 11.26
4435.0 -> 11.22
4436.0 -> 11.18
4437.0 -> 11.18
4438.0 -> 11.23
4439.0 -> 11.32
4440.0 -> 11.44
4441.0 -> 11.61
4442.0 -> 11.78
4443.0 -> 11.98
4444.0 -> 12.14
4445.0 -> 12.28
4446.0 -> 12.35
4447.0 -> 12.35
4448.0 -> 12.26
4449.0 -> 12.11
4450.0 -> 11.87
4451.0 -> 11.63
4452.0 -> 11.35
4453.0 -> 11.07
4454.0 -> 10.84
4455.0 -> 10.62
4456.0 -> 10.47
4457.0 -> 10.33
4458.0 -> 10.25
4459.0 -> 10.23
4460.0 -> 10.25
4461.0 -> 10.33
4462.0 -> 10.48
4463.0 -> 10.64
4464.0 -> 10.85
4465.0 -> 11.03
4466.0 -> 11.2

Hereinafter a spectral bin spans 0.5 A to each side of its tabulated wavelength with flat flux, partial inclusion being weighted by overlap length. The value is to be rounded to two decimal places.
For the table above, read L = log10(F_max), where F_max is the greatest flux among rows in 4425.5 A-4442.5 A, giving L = 1.07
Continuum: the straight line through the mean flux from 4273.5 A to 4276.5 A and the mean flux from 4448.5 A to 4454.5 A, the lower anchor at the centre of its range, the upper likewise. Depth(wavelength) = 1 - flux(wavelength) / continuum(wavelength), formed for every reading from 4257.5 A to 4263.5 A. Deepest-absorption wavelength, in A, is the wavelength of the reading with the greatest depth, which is 4260.0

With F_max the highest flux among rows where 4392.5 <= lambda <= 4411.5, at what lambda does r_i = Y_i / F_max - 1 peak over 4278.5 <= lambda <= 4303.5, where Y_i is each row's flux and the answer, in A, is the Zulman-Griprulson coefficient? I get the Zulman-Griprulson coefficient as 4279.0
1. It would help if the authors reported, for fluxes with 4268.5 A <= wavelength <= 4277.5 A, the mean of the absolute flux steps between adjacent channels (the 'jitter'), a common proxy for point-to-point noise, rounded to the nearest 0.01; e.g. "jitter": 0.19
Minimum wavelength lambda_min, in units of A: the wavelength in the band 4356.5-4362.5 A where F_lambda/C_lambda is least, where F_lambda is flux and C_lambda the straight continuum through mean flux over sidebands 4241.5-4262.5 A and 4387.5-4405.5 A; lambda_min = 4362.0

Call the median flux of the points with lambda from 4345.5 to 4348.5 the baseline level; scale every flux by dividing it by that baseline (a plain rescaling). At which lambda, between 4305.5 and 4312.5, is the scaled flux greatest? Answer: 4312.0 A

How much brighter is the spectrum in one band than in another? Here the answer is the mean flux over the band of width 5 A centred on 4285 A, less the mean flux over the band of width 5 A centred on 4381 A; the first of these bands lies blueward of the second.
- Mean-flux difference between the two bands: -2.4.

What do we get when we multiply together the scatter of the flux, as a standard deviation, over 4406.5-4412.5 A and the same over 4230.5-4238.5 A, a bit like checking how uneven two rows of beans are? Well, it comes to 0.04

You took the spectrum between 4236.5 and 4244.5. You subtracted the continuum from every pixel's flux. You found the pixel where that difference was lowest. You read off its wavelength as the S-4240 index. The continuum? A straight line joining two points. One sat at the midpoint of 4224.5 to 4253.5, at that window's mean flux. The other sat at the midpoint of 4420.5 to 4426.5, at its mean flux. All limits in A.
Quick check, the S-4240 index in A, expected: 4240.0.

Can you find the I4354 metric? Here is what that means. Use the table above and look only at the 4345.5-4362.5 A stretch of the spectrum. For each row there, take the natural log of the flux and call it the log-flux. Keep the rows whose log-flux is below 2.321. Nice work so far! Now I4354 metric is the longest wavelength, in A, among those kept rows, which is 4350.0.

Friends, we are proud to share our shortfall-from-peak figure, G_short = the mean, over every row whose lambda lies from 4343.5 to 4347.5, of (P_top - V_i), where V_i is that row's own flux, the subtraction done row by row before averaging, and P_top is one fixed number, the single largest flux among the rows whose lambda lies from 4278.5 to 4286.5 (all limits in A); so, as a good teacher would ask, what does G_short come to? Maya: 1.0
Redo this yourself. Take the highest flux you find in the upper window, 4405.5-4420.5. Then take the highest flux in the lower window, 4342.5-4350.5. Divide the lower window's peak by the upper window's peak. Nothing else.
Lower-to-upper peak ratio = 0.90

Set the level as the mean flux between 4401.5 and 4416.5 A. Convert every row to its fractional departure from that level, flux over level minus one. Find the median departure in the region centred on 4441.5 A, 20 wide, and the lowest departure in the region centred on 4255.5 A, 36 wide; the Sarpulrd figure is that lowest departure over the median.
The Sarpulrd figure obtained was -2.0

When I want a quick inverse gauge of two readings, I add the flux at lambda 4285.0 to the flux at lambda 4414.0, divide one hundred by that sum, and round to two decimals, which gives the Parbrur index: 5.03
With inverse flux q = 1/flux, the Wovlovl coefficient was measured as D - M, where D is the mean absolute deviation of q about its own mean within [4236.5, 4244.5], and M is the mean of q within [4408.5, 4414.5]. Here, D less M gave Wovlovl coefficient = -0.0927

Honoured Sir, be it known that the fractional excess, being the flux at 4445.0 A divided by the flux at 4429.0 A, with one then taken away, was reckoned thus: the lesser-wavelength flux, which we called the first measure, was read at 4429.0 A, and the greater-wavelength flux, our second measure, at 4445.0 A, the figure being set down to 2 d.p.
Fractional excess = 0.12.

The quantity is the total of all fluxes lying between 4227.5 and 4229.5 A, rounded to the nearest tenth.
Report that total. 20.3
